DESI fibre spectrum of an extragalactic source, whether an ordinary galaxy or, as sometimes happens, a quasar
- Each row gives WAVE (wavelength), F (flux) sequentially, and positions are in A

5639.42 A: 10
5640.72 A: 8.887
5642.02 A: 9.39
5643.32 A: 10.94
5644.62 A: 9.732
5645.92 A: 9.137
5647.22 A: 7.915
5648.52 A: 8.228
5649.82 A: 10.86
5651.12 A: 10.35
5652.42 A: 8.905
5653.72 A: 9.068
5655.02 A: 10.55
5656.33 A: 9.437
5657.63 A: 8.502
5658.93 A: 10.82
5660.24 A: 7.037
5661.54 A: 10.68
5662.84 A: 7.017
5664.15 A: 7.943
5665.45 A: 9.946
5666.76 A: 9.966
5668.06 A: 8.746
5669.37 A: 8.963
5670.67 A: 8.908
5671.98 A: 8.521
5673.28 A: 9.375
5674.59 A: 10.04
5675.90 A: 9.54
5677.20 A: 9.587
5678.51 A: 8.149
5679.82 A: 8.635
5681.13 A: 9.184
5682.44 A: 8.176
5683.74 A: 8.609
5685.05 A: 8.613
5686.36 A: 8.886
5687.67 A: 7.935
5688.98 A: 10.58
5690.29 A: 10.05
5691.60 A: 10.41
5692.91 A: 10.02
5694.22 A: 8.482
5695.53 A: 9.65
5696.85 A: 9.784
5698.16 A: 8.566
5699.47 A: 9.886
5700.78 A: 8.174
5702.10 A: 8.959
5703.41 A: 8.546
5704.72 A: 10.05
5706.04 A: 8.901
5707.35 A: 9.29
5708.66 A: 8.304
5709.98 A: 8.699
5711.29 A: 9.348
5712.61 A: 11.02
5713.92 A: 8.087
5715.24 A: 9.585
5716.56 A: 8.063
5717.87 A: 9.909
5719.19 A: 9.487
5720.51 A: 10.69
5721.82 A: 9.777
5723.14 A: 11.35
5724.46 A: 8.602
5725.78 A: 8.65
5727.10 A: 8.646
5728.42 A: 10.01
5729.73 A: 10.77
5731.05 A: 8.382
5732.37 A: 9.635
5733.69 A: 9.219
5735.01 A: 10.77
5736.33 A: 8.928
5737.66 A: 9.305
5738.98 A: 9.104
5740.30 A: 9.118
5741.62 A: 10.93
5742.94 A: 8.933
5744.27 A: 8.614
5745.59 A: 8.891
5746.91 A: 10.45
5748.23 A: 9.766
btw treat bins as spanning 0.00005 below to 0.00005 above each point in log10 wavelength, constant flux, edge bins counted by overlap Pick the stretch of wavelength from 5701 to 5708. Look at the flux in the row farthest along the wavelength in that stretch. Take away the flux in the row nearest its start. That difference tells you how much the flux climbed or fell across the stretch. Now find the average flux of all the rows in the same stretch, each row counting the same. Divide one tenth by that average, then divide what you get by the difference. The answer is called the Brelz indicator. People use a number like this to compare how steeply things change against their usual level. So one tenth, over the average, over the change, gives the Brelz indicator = 0.033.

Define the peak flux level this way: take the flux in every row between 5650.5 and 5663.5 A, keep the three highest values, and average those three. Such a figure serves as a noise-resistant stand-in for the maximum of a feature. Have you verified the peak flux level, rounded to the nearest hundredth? 10.68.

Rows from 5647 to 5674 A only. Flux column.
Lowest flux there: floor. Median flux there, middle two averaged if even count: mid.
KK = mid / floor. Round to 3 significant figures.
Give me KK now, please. 1.28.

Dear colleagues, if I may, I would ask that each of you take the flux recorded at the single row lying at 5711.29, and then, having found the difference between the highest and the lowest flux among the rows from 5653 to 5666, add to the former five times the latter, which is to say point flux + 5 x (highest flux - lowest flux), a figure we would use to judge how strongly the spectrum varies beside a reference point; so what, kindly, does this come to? 28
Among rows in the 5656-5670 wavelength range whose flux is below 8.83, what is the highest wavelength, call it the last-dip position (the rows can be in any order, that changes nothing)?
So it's 5668.06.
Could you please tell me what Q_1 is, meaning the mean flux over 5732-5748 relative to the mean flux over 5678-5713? 1.04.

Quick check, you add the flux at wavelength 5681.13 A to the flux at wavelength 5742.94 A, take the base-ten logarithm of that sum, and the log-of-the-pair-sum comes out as 1.26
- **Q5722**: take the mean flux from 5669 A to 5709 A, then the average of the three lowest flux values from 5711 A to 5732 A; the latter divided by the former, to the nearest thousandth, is 0.896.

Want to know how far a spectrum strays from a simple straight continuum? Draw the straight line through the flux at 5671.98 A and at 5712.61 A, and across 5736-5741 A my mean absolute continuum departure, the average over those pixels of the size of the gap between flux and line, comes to 3.5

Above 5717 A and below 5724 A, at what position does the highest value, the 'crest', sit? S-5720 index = 5723.14 A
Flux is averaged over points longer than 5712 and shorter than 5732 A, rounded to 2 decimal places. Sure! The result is 9.54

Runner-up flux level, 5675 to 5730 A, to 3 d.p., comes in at 11.020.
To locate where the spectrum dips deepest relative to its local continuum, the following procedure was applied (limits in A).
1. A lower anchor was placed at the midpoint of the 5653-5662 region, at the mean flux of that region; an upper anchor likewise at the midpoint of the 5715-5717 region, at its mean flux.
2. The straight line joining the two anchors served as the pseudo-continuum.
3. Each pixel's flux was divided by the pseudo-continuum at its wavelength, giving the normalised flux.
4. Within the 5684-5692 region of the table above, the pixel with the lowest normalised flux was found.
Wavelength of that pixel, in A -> 5687.67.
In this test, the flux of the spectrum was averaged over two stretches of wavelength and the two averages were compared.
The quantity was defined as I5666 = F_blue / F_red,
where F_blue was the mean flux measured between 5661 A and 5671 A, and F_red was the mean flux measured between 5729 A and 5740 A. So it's 0.948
